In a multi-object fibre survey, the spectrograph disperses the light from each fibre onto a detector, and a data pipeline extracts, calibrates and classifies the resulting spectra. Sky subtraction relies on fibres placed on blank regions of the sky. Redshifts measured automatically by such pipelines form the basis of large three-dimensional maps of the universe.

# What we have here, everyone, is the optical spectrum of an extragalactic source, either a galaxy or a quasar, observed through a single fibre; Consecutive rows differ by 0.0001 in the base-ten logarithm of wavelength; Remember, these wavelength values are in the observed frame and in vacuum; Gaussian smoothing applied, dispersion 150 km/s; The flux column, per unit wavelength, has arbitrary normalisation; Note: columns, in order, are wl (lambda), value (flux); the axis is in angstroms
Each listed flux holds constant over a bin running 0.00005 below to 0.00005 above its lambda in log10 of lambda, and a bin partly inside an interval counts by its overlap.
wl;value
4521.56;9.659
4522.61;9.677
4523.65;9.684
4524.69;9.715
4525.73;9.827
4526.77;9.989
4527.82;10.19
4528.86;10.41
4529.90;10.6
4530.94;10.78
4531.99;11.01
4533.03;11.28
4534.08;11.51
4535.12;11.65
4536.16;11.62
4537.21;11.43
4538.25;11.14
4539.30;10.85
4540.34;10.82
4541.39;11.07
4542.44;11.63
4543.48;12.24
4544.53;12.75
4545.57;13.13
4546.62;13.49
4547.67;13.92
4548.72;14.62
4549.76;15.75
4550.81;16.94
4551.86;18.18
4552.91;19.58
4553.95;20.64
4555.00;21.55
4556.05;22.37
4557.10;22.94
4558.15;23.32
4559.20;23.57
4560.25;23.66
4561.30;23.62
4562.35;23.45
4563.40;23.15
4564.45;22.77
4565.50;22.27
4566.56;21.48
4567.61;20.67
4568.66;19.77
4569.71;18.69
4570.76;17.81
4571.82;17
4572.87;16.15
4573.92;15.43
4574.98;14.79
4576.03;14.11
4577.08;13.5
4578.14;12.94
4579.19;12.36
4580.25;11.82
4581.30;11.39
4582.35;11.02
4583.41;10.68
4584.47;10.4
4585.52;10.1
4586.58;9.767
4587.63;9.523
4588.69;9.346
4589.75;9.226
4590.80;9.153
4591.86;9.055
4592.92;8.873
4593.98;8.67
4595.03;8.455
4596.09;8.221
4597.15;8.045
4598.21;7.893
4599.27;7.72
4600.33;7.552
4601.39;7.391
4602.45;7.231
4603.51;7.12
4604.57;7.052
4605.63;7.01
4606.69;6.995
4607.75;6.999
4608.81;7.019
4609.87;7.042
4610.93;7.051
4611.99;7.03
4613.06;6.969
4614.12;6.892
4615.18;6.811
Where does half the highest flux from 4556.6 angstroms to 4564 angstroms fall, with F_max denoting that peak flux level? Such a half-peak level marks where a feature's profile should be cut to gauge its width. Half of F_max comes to 12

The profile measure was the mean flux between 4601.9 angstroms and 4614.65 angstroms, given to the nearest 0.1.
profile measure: 7.0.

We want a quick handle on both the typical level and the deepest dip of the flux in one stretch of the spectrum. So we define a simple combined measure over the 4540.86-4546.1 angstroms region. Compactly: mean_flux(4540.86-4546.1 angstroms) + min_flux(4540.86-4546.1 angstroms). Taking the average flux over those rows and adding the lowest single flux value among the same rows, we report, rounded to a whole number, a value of 23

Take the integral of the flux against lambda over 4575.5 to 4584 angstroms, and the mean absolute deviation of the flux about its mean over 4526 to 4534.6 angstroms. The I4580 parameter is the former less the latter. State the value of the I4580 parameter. 103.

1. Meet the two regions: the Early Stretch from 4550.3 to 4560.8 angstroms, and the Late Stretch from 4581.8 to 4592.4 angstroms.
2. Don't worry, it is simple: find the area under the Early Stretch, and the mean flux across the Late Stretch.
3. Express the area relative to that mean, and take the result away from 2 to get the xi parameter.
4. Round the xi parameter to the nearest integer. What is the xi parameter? -21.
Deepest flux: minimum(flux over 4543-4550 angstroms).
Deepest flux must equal 12.24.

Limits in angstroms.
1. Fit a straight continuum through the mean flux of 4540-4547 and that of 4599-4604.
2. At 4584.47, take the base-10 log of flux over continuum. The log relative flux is 0.07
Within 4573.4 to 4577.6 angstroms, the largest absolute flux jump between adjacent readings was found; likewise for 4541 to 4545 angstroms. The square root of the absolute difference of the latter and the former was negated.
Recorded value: -0.3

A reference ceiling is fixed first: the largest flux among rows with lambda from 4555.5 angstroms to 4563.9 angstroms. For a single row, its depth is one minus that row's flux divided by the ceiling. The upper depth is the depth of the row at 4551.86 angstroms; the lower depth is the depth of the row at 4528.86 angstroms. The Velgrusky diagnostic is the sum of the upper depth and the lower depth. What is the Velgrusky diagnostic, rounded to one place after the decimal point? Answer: 0.8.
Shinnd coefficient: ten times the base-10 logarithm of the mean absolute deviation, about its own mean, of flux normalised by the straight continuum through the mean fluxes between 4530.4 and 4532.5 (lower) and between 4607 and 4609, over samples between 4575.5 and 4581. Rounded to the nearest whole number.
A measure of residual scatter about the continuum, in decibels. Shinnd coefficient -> -12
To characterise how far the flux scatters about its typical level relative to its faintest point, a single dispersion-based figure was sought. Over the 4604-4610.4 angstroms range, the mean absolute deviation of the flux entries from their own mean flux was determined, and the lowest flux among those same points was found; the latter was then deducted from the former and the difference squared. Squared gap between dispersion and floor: 49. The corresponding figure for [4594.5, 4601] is 53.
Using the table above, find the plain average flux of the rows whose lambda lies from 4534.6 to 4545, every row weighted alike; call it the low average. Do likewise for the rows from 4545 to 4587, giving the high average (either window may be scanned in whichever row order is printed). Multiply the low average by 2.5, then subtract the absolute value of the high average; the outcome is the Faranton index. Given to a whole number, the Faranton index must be 12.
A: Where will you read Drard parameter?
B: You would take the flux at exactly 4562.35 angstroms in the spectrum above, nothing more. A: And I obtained 23.45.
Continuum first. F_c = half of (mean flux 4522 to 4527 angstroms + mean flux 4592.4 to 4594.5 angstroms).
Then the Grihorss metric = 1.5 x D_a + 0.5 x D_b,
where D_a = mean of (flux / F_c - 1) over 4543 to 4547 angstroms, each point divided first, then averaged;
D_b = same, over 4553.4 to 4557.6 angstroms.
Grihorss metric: 1.3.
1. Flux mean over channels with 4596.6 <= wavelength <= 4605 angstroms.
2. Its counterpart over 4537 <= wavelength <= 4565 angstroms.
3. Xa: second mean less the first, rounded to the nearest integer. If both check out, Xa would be 10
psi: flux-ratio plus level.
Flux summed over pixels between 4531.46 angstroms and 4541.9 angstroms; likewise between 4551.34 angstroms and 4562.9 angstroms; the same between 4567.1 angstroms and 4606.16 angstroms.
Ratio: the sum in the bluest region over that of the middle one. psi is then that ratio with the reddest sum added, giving 416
